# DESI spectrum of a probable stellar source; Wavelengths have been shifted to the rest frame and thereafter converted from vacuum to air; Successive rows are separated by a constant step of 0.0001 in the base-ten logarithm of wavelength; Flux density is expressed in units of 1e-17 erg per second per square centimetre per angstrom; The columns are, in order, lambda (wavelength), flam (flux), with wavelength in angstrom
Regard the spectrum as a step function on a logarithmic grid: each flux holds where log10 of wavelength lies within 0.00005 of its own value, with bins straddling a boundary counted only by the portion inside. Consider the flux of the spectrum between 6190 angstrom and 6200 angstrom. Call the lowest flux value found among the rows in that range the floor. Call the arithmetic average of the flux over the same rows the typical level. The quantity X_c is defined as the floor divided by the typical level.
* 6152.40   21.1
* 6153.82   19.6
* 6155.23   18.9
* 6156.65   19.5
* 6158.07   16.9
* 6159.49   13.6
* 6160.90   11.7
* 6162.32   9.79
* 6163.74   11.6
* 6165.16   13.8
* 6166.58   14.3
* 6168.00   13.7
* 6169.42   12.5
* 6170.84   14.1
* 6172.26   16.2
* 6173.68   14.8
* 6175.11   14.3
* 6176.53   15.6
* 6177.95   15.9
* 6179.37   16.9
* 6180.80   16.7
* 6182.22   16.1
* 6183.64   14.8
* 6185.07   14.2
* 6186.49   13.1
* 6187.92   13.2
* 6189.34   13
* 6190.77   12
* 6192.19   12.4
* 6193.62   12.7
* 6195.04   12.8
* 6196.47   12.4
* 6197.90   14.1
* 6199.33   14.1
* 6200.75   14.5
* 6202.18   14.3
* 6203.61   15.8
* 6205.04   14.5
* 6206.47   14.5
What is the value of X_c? 0.93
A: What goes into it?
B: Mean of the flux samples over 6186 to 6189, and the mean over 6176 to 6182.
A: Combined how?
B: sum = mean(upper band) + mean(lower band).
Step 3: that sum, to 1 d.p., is 29.4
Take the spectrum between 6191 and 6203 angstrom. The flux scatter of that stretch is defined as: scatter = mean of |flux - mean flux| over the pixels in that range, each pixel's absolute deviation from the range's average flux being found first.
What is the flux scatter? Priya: 0.84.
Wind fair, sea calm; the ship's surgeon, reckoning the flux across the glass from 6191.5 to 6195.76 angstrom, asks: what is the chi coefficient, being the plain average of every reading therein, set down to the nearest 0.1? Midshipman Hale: 12.6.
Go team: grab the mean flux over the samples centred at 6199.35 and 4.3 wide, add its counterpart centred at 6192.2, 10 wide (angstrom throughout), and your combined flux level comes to 26.9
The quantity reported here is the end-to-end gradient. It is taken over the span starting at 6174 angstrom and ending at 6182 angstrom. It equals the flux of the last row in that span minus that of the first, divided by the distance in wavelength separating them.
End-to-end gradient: 0.42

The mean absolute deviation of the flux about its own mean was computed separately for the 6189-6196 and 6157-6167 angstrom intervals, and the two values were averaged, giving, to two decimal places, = 1.04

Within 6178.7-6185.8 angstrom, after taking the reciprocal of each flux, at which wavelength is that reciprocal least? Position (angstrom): 6179.37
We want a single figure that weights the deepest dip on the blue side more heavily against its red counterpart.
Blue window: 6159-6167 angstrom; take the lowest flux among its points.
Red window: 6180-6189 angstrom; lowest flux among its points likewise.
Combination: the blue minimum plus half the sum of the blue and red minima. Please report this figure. 21.2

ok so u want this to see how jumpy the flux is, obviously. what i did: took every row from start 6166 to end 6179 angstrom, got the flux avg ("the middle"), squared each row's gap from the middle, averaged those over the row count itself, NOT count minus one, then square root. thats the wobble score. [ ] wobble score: 1.10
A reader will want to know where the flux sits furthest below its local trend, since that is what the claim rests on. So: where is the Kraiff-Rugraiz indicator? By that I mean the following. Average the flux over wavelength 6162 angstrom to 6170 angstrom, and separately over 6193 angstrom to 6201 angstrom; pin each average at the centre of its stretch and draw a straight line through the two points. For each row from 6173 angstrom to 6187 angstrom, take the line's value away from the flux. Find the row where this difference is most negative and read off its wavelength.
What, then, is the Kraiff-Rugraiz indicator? 6186.49 angstrom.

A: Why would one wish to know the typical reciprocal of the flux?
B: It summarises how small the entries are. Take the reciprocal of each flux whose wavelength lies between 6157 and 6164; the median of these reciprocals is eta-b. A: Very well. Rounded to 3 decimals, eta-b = 0.085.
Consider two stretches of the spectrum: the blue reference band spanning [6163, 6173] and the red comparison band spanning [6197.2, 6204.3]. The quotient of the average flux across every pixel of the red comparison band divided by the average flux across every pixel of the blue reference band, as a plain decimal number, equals 1.06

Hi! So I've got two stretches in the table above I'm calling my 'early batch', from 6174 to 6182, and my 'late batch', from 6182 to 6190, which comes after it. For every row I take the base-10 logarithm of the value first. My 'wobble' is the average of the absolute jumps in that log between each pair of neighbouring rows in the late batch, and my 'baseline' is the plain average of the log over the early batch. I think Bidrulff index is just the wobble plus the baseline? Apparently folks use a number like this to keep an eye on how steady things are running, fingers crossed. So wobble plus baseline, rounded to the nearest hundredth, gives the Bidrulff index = 1.22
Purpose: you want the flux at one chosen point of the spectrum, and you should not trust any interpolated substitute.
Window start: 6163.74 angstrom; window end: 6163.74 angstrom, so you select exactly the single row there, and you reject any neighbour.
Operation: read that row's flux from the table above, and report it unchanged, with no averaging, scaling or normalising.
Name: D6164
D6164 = 11.6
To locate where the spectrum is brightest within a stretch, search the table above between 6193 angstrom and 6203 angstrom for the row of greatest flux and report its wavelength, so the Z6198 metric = 6200.75 angstrom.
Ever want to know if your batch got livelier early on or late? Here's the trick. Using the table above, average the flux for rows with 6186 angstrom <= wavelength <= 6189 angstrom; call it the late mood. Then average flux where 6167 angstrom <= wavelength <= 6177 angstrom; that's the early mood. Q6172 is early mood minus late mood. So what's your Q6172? 1.3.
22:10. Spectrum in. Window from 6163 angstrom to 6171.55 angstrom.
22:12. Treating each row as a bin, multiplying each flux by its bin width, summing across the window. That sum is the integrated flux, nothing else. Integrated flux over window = 114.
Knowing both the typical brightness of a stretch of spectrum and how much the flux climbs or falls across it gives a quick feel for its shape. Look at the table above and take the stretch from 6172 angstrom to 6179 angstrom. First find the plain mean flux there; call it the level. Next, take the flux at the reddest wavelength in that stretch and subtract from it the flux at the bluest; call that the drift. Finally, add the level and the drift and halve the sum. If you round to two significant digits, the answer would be 7.5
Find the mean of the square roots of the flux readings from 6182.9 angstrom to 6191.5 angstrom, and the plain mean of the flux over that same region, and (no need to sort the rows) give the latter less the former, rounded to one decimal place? 9.7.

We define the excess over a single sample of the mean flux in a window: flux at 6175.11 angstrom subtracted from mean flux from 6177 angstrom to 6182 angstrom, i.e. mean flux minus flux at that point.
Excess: 2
